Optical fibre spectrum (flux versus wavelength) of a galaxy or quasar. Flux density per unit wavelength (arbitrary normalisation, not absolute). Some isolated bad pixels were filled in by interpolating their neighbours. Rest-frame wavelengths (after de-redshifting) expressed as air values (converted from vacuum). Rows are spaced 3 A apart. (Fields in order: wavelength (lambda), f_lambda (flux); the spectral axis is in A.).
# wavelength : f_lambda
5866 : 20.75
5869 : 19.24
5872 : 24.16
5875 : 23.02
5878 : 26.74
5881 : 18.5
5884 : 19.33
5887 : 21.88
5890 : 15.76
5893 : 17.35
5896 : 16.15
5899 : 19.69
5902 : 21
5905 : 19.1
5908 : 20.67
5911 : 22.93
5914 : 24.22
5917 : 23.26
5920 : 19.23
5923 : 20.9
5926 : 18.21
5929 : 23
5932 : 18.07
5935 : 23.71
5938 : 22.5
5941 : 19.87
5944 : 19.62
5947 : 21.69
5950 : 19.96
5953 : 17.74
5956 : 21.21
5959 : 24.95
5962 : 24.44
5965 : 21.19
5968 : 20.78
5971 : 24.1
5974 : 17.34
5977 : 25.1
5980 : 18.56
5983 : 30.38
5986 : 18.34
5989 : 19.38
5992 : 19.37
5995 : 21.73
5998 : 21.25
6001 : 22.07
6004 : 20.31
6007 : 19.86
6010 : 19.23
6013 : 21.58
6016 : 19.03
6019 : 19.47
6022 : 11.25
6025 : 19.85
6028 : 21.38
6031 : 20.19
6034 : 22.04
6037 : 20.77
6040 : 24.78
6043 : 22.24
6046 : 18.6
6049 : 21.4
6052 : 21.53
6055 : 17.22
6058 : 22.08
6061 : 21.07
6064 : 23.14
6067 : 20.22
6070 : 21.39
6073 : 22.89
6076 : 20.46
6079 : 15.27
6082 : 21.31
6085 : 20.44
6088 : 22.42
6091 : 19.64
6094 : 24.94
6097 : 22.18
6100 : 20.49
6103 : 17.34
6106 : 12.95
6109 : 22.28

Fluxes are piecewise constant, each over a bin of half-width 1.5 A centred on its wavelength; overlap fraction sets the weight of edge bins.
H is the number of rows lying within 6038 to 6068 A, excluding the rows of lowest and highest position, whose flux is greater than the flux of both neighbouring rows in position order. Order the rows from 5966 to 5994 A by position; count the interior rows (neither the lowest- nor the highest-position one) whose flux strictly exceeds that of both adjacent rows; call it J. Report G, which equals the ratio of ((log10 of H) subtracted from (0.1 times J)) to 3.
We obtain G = -0.03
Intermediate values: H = 3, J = 4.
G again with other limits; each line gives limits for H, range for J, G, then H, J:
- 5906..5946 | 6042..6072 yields -0.10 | 4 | 3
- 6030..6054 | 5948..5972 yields -0.07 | 2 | 1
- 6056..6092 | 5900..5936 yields -0.10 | 4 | 3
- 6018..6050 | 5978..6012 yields -0.03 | 3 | 4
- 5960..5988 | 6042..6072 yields -0.06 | 3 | 3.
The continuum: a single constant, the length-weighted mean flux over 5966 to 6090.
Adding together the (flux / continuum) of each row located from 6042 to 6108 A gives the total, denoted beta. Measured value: 21.7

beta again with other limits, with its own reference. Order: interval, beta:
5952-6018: 22.6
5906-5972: 22.8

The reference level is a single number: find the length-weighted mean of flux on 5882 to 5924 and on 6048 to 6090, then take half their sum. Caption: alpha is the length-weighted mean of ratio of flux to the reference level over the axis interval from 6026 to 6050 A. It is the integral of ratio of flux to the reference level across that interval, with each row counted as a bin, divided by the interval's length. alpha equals 1.05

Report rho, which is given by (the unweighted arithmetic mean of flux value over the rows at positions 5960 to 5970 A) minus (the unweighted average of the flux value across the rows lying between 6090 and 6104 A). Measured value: 1.2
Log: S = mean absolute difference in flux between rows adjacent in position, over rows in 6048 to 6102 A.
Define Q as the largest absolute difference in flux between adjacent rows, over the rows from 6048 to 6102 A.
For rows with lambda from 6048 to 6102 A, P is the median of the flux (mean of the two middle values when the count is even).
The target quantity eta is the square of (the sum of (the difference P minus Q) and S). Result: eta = 327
